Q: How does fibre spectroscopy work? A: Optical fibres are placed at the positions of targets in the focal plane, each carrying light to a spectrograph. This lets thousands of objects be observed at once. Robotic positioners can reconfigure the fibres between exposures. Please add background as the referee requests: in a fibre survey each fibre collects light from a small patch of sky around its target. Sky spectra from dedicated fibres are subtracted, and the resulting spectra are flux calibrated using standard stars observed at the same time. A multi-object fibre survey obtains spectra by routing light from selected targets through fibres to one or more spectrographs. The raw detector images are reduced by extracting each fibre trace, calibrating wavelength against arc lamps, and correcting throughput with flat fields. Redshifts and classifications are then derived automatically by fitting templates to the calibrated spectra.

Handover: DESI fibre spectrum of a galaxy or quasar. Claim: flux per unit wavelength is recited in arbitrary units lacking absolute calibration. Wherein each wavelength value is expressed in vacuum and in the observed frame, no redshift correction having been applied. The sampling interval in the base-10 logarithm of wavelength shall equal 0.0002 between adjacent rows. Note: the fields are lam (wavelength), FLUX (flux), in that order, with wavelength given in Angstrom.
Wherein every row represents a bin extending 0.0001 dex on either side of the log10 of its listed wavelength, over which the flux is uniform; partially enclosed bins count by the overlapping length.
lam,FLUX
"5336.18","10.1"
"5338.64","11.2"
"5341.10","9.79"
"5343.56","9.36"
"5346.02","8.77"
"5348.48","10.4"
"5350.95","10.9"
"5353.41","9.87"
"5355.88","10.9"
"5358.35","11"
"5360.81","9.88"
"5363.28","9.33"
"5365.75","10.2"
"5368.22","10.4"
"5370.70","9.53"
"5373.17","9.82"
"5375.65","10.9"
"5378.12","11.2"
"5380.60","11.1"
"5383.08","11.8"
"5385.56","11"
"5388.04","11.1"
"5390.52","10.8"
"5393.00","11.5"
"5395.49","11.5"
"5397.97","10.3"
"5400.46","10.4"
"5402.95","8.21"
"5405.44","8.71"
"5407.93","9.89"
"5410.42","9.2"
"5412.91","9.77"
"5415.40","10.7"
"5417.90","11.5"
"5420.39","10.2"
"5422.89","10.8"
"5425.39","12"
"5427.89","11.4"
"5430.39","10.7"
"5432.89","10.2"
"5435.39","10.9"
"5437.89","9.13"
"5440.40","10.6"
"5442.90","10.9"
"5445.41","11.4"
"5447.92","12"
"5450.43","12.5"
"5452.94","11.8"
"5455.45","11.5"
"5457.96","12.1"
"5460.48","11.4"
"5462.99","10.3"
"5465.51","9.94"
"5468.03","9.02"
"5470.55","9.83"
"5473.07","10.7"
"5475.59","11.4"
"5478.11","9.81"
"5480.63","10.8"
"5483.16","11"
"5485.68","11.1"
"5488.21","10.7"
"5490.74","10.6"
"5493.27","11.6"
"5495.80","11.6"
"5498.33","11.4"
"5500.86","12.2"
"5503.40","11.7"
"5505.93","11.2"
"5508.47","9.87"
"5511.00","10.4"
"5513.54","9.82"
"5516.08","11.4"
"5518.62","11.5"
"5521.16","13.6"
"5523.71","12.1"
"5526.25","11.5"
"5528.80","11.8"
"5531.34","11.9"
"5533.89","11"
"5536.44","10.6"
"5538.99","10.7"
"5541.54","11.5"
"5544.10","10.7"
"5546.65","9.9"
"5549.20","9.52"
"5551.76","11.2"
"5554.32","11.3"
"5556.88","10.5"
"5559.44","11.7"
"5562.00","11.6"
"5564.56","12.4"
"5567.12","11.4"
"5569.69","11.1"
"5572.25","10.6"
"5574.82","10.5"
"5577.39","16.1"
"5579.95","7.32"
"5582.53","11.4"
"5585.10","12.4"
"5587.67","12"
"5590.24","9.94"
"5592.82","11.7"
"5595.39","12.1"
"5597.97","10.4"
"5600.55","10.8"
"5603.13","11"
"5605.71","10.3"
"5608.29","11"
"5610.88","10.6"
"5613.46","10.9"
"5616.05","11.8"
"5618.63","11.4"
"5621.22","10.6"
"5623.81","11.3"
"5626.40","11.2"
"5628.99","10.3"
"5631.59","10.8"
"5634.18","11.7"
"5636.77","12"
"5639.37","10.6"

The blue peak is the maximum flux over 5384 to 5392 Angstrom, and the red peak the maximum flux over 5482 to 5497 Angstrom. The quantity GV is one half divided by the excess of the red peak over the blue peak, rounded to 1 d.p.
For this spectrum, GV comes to 1.0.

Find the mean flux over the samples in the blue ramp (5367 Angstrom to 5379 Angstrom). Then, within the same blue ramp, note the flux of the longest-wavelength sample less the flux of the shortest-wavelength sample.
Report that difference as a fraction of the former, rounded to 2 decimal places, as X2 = 0.08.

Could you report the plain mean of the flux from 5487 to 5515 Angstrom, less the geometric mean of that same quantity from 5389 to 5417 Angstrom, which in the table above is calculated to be 1.0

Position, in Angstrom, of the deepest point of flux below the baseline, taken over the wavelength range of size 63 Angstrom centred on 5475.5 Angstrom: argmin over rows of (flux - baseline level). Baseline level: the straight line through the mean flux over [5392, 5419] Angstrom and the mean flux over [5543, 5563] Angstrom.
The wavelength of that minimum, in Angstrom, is 5468.03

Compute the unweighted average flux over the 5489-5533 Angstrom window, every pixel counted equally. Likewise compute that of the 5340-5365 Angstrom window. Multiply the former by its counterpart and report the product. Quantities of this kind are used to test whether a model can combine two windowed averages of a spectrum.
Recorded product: 114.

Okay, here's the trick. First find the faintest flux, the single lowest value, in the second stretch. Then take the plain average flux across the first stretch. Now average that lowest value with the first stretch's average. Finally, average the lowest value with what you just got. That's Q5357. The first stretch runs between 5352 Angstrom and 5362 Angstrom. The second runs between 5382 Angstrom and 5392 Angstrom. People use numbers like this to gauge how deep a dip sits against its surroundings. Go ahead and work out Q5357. 10.7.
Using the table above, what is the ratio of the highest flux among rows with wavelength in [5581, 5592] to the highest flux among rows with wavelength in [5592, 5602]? 1.02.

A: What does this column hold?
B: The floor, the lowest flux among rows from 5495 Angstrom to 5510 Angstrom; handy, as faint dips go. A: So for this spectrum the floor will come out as 9.87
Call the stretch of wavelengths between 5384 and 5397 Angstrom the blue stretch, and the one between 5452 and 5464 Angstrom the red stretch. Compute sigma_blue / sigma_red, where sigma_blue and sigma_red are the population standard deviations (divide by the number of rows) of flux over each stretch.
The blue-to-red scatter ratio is 0.46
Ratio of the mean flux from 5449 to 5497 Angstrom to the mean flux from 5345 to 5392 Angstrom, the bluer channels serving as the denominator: 1.04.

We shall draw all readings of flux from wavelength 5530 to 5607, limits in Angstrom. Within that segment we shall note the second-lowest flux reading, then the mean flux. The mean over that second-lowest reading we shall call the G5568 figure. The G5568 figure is 1.17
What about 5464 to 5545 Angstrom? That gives 1.12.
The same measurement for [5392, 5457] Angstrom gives 1.23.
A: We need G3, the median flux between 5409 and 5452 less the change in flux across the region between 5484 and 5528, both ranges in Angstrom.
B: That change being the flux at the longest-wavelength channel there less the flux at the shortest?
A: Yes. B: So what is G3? 10.4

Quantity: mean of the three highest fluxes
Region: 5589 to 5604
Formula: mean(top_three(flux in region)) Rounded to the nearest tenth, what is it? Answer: 11.6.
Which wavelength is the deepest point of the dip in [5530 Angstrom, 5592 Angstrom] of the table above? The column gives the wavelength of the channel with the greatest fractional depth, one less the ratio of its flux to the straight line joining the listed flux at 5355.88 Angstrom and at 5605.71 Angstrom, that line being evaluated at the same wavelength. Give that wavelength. 5579.95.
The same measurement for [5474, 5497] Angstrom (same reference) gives 5478.11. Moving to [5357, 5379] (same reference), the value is 5363.28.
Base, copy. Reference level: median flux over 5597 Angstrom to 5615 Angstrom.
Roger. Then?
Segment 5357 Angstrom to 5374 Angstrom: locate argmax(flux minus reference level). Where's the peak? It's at 5358.35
